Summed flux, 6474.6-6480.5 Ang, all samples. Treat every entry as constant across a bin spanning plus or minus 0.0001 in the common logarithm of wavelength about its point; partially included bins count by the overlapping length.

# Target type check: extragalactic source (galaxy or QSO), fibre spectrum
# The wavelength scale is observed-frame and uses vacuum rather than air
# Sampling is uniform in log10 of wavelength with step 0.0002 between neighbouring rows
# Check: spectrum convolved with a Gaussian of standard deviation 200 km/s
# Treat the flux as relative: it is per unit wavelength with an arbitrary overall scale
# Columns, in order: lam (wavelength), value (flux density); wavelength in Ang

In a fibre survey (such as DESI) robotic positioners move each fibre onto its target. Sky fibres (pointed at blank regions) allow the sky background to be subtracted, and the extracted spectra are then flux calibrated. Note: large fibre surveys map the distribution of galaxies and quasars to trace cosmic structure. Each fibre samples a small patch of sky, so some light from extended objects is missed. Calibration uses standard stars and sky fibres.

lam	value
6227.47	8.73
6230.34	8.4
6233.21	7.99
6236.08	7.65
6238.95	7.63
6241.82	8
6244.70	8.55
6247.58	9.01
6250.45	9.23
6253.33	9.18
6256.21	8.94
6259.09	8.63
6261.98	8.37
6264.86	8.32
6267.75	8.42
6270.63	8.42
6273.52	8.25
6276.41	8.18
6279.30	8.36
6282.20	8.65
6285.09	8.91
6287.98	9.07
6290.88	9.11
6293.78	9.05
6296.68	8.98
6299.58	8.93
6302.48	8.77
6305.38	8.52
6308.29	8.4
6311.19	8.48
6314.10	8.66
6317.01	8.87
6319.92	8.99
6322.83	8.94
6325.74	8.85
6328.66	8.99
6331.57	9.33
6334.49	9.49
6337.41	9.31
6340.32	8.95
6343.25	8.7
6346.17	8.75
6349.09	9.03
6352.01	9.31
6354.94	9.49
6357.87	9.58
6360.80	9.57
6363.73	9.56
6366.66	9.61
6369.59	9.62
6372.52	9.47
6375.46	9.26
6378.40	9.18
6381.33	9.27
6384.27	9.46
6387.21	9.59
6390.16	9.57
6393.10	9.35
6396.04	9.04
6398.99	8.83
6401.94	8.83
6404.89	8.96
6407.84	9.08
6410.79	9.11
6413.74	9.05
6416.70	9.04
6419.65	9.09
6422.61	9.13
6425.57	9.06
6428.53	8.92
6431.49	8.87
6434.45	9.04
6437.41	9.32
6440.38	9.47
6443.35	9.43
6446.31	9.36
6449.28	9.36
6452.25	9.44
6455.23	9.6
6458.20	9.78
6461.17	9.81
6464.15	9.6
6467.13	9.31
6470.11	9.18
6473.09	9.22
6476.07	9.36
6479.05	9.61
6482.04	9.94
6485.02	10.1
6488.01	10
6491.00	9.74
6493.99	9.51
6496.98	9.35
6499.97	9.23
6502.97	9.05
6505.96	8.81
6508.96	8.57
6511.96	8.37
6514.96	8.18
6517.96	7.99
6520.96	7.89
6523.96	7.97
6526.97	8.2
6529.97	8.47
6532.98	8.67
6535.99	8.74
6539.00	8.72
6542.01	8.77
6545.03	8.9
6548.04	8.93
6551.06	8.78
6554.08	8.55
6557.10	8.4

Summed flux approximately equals 19.0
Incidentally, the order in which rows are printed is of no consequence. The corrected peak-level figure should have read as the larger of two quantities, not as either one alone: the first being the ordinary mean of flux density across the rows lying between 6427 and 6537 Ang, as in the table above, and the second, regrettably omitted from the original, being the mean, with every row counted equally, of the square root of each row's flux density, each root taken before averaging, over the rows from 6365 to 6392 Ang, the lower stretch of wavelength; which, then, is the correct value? 9.1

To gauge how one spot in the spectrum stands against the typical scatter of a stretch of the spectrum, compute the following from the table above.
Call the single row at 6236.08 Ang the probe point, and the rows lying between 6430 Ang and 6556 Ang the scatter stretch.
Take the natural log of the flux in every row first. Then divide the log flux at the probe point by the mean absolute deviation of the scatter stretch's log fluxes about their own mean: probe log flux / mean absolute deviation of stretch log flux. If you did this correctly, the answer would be 38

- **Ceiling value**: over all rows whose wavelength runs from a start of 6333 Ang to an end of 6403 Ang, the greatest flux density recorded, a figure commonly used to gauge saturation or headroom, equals 9.62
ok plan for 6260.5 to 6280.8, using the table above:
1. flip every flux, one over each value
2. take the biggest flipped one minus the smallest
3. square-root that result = 0.059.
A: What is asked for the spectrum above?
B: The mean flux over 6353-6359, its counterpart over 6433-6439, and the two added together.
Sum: 18.7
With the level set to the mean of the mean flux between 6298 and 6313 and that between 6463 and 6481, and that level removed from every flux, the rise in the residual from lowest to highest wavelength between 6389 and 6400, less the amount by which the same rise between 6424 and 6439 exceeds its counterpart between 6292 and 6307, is -1.5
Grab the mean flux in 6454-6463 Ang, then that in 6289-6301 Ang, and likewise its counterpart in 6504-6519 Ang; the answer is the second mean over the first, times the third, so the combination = 7.8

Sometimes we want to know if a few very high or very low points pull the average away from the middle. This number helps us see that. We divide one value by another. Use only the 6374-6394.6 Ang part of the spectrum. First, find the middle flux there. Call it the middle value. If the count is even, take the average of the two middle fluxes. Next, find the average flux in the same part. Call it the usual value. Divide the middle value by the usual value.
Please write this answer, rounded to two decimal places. 1.00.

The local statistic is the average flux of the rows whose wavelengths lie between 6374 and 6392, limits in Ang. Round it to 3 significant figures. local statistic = 9.39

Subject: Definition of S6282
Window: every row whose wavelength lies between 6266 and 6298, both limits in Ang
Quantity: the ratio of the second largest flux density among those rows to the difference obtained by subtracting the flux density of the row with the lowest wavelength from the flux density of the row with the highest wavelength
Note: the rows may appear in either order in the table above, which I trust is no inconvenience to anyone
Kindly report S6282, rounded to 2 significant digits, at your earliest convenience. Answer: 16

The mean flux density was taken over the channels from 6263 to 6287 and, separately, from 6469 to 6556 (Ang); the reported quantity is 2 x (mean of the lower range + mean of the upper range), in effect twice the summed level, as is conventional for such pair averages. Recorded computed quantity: 34.7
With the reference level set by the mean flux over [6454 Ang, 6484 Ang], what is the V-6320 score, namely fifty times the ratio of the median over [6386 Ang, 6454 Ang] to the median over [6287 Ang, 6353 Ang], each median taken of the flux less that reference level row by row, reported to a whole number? 38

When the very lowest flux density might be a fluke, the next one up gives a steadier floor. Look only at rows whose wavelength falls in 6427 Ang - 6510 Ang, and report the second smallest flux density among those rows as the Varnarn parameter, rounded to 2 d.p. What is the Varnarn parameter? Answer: 8.81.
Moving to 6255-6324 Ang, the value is 8.25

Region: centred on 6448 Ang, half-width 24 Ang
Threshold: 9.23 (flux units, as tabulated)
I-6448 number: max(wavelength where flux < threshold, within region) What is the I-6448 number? 6470.11 Ang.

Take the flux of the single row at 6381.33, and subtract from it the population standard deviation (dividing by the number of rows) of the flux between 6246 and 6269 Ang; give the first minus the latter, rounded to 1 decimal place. 8.9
